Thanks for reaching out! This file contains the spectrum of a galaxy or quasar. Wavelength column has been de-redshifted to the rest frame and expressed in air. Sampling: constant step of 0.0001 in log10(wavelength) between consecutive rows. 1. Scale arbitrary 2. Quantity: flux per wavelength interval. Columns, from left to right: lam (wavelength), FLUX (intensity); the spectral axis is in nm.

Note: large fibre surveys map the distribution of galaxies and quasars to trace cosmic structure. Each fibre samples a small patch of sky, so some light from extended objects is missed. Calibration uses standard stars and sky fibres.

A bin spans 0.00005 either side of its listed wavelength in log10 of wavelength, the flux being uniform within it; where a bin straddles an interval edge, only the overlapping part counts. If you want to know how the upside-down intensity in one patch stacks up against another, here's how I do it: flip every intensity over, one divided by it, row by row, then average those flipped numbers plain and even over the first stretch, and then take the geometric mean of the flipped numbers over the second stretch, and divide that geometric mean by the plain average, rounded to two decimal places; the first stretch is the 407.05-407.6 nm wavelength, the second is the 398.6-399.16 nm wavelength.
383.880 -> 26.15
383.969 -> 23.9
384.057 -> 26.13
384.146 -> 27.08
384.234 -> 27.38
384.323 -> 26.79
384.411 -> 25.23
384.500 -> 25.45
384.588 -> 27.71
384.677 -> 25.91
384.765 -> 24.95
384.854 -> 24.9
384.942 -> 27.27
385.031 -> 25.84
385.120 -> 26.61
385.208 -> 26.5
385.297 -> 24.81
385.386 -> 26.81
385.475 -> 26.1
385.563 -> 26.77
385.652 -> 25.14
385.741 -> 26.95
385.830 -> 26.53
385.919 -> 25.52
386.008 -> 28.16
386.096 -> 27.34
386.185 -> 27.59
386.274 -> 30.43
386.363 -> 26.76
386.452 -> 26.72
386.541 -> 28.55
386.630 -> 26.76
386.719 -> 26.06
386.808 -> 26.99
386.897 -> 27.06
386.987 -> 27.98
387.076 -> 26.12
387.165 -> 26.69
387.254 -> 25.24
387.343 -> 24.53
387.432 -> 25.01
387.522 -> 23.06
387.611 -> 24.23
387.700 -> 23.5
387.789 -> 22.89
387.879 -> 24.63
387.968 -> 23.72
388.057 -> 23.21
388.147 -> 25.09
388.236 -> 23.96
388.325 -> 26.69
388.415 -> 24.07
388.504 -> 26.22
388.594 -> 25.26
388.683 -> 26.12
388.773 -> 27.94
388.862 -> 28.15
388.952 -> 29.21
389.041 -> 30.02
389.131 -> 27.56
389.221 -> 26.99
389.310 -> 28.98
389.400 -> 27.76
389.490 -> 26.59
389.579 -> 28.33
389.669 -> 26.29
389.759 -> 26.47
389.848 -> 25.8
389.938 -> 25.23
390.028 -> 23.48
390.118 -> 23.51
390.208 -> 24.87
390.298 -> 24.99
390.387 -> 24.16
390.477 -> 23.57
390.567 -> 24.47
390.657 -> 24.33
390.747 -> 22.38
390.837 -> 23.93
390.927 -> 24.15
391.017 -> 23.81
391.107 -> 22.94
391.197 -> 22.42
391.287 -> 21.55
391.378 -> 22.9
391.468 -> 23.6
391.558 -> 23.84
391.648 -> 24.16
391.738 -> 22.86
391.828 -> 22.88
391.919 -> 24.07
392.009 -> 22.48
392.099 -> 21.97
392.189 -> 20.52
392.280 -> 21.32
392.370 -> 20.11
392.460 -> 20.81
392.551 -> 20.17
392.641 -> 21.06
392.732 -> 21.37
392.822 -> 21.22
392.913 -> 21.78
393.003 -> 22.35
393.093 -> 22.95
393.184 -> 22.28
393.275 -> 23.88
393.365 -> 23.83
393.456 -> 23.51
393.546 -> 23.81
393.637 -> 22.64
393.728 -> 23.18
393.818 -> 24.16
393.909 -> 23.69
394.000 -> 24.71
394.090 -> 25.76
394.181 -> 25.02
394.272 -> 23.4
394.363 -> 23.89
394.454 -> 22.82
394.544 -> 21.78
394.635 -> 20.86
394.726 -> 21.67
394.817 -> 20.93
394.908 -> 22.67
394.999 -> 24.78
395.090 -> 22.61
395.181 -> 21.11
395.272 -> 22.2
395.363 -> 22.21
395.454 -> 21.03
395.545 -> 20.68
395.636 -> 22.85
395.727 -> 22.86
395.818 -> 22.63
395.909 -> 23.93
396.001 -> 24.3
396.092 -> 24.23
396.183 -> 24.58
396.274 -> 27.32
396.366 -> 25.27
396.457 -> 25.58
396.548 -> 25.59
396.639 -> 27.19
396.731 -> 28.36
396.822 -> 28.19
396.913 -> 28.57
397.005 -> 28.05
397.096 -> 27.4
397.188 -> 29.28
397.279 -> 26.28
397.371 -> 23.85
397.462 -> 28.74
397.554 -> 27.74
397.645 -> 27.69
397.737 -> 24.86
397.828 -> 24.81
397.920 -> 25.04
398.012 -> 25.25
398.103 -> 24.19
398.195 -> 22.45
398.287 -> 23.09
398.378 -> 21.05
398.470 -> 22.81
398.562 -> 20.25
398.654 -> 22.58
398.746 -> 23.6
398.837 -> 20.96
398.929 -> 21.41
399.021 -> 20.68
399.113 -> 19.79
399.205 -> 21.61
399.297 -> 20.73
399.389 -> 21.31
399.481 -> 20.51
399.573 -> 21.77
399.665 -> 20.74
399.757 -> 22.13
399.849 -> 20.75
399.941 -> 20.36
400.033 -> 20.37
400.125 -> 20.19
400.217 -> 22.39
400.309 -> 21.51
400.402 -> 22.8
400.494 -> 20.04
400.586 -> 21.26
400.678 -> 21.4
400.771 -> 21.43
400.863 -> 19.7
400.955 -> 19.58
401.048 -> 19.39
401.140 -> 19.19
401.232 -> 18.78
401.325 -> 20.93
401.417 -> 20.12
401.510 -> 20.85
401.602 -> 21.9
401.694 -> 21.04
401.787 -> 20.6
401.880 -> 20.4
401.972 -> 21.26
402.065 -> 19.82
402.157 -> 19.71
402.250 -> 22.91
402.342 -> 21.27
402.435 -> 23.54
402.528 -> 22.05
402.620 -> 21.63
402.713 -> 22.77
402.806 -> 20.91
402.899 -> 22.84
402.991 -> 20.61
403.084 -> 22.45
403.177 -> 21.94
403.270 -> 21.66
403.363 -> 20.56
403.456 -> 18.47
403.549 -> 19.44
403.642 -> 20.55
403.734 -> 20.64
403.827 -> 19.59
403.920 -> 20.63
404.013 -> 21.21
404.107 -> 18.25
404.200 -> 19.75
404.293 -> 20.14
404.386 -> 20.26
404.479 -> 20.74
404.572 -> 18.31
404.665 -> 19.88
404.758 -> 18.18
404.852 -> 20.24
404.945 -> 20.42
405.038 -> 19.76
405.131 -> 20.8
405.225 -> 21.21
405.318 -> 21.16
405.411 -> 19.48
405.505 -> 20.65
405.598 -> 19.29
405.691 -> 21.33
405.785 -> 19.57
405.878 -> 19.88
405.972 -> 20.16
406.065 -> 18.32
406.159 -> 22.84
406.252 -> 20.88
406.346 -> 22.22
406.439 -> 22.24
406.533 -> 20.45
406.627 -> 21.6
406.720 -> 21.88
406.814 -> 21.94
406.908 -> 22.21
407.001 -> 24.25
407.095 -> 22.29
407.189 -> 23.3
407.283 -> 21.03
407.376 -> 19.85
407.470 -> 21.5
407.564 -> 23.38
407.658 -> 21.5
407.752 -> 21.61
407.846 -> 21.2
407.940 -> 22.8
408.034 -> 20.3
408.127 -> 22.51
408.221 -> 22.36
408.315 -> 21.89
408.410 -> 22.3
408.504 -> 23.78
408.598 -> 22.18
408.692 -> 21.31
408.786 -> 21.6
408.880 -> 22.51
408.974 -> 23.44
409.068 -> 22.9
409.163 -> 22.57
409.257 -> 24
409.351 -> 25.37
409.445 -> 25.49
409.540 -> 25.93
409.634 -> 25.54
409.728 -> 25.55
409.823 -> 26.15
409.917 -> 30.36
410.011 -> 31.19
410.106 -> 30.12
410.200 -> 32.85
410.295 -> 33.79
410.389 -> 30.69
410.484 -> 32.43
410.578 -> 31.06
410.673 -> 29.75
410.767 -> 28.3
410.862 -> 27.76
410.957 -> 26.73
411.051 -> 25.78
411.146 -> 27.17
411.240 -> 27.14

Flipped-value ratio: 1.02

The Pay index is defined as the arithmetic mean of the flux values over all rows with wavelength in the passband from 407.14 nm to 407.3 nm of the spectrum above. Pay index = 22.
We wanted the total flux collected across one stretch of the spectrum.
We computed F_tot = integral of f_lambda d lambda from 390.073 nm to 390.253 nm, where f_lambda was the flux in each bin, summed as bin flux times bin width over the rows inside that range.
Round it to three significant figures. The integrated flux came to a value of 4.35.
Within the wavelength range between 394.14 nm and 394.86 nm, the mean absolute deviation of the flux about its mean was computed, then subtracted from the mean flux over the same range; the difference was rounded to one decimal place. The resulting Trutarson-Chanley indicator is 21.3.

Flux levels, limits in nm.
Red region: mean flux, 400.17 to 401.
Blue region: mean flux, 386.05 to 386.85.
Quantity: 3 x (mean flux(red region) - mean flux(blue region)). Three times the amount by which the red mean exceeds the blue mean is -19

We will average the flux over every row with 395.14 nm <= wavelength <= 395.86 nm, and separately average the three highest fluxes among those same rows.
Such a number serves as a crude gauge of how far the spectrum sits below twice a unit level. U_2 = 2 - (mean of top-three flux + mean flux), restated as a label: -42.7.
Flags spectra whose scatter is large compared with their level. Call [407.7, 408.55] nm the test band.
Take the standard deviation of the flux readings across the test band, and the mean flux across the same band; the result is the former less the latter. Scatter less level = -21.1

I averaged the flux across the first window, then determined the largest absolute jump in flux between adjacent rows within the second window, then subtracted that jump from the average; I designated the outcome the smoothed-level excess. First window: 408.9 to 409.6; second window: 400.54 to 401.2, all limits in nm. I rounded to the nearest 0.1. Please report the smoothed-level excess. 22.5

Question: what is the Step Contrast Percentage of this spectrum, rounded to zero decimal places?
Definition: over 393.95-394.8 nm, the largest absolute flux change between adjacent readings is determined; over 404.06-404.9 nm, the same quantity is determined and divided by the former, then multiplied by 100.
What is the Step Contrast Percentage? 150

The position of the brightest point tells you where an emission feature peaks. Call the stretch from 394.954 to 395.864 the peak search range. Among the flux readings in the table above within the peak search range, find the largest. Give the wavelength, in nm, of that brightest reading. 394.999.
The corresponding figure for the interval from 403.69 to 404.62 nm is 404.013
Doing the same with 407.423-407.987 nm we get 407.564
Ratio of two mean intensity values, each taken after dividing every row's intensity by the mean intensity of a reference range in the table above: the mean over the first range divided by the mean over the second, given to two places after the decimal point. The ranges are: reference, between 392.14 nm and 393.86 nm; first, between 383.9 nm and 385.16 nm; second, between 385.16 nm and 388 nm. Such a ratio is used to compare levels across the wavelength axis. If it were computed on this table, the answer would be 1.00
